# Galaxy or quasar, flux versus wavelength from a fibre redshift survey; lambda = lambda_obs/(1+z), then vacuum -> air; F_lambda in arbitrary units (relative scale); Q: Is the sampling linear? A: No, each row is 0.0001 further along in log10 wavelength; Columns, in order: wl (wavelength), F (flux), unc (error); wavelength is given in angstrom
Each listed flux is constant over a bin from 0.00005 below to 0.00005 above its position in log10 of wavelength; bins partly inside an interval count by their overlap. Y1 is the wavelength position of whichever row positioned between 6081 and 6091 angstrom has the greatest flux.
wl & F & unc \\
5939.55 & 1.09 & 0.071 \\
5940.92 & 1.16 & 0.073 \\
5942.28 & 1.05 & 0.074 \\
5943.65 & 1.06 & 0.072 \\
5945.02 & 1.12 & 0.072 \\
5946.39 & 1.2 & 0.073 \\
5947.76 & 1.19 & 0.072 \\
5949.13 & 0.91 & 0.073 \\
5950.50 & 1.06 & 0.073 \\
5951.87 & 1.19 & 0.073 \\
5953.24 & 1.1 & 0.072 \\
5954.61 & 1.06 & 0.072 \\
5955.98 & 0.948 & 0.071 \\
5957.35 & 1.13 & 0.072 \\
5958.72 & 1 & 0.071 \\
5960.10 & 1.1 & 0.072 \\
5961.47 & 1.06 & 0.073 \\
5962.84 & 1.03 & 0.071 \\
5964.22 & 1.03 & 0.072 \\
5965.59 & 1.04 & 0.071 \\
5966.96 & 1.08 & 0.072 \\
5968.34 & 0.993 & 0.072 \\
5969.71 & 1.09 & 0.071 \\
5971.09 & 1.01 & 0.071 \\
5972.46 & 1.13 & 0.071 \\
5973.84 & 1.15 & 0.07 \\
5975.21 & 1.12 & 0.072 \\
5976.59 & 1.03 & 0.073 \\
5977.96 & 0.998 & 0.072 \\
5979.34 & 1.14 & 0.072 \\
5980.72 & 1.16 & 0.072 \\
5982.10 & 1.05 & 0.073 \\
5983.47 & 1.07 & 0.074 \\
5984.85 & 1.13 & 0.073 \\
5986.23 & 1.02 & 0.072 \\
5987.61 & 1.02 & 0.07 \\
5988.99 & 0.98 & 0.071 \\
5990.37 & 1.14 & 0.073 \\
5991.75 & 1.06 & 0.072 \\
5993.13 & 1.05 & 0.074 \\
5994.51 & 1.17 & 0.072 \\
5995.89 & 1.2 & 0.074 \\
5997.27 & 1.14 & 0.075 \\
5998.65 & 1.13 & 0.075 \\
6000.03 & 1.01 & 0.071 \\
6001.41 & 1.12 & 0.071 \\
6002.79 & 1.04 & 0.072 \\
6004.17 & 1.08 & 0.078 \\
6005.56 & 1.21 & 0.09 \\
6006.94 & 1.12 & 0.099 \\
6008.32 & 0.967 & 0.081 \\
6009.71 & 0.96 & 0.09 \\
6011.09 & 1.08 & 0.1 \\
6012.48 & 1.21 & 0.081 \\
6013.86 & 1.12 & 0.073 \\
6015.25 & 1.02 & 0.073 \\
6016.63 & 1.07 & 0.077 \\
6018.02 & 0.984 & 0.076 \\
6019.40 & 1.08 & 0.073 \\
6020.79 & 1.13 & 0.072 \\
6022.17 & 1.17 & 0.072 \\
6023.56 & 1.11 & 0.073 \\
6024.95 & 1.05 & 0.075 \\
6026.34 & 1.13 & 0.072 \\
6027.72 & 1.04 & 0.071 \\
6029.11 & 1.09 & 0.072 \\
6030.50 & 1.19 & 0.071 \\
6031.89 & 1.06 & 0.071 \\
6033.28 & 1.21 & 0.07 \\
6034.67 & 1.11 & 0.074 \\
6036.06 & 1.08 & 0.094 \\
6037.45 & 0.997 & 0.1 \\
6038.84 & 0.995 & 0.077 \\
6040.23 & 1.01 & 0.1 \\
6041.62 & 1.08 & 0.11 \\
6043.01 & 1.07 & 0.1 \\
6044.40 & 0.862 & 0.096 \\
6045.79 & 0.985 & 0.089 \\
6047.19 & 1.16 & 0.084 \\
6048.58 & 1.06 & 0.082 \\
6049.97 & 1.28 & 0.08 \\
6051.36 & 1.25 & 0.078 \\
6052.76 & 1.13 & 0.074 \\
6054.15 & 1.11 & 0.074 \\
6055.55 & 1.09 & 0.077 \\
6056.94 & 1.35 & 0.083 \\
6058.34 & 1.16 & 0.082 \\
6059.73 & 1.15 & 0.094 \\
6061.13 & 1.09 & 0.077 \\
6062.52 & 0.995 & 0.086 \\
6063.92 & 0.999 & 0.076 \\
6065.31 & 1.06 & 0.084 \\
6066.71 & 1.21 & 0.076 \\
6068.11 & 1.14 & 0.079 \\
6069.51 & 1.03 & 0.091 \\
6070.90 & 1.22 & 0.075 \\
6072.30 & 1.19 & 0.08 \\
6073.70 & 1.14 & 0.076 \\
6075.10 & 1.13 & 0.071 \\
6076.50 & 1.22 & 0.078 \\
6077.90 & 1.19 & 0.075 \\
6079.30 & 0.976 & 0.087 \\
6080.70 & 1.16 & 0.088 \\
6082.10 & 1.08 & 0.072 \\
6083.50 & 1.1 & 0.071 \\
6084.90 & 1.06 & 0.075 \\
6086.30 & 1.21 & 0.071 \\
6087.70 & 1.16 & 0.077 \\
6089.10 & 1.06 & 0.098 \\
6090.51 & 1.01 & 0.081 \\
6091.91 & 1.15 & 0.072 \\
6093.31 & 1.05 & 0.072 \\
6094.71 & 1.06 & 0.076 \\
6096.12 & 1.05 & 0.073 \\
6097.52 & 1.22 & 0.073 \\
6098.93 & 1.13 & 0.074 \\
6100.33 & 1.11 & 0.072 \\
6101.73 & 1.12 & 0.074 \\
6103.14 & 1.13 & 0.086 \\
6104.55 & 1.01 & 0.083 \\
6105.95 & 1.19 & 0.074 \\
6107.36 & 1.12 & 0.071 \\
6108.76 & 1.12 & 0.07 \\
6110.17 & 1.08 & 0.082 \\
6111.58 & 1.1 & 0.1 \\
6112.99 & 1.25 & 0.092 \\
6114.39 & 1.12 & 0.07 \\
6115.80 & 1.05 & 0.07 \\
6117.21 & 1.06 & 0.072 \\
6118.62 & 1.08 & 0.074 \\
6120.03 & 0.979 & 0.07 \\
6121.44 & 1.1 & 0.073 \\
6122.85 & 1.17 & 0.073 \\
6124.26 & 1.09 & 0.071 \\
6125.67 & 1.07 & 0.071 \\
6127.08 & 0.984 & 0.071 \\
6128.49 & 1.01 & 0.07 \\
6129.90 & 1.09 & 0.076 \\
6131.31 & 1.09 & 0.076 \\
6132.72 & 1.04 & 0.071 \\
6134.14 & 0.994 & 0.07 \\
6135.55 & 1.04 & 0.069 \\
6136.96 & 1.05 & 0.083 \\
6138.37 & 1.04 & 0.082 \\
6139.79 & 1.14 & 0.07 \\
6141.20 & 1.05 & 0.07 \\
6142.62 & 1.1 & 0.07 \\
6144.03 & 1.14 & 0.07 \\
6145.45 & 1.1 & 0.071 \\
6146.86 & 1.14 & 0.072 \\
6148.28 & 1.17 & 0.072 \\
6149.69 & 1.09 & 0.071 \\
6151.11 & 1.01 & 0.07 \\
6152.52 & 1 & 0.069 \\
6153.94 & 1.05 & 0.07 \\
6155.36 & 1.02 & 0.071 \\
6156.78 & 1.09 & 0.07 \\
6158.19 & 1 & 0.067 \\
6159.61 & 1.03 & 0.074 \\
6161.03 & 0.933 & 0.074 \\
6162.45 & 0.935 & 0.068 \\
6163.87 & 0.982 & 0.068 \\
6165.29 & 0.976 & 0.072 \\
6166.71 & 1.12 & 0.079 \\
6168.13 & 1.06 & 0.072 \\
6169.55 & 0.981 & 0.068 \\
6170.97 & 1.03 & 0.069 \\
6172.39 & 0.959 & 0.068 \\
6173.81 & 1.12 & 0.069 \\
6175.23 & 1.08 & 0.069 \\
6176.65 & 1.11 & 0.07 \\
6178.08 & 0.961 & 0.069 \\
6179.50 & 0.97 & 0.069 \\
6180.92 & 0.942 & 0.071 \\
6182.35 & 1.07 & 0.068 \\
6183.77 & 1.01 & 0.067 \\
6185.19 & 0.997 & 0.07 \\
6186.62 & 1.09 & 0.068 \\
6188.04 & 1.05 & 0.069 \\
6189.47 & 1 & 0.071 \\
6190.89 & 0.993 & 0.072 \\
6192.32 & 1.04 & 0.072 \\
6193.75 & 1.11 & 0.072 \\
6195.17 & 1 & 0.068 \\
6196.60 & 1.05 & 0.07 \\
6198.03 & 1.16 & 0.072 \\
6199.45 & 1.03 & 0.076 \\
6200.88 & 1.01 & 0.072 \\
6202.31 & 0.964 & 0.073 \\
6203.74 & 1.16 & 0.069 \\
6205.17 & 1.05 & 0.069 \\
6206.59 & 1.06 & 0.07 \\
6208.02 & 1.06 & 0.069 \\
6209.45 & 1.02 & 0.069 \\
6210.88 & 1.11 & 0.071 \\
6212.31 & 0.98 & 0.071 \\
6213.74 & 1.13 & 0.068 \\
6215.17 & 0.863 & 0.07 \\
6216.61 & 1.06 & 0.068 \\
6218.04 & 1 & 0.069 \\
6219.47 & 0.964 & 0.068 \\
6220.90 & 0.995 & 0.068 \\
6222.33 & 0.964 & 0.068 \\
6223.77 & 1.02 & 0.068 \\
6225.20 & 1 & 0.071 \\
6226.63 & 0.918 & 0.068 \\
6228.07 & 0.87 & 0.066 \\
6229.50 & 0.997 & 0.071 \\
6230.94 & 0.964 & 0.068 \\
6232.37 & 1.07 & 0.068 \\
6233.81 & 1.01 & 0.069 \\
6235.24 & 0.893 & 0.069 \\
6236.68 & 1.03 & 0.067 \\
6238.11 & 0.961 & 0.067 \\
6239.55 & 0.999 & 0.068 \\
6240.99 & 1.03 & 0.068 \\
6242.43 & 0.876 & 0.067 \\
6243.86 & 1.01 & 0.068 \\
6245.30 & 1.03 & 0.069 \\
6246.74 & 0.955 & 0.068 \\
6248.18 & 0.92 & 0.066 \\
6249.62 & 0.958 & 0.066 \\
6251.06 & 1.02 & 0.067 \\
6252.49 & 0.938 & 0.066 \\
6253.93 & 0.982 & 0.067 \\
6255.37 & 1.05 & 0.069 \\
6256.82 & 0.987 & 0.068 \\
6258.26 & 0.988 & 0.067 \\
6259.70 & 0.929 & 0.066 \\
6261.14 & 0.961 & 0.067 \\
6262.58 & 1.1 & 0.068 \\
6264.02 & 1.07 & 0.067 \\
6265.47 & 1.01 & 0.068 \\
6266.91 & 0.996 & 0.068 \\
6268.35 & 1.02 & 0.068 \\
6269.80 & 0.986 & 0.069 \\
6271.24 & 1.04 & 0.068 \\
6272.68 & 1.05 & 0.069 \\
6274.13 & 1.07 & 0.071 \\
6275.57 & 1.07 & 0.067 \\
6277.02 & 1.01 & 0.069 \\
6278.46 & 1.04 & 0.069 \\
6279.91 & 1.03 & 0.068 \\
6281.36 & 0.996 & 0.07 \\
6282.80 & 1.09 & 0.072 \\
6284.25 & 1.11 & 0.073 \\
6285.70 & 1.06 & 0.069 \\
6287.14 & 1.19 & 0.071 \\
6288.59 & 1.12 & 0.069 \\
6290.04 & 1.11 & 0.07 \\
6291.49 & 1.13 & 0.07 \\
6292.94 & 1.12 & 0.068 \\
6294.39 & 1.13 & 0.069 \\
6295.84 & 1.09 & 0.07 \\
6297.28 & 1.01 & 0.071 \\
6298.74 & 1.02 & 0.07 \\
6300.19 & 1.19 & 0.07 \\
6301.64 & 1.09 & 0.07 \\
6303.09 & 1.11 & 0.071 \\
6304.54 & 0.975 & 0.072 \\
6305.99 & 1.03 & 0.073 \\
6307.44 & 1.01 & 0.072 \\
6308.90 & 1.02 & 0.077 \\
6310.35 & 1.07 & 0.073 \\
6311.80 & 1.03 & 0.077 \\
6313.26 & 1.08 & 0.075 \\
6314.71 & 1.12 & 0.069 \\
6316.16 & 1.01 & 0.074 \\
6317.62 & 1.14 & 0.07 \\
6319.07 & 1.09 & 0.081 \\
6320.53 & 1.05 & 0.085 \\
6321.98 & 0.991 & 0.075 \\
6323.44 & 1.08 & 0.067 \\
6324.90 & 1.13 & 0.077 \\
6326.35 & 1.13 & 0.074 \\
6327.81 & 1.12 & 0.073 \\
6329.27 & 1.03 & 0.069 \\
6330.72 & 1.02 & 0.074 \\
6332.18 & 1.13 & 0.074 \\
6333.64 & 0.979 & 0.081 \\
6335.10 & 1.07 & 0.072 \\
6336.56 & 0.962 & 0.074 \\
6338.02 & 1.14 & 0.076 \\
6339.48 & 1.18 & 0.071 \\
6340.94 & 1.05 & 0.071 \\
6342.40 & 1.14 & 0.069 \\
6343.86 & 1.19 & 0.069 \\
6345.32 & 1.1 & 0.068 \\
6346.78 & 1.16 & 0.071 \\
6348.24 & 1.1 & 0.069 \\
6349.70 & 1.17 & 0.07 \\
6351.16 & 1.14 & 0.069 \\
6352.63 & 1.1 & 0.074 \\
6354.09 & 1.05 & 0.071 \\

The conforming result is 6086.30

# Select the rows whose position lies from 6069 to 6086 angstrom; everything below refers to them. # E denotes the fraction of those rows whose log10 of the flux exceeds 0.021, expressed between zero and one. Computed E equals 0.83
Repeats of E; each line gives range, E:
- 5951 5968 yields 0.58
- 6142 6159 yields 0.67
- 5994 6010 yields 0.67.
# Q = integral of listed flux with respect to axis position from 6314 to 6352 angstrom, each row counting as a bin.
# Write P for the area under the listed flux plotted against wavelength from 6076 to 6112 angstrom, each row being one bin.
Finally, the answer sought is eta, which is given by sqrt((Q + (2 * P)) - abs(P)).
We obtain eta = 9.03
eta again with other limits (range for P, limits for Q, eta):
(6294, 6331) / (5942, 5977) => 8.78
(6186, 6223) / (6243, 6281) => 8.75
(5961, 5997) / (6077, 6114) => 8.94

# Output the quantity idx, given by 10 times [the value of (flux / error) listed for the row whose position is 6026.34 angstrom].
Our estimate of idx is 157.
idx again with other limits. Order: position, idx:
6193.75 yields 154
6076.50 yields 156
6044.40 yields 90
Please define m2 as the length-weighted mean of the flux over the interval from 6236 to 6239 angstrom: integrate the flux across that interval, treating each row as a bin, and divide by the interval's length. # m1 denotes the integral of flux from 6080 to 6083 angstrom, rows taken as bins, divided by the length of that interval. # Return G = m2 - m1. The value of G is -0.12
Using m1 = 1.12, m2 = 1.00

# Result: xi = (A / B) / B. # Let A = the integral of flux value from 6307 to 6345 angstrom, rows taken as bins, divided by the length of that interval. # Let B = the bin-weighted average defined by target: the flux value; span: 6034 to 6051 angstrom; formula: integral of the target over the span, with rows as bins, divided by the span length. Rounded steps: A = 1.08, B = 1.06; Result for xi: 0.955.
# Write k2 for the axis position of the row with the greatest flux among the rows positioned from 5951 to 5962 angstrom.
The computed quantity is 5951.87 angstrom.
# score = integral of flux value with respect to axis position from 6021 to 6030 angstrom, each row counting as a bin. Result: 9.9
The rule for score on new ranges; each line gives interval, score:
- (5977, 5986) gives 9.8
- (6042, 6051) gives 9.7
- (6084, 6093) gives 10.0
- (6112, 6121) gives 9.8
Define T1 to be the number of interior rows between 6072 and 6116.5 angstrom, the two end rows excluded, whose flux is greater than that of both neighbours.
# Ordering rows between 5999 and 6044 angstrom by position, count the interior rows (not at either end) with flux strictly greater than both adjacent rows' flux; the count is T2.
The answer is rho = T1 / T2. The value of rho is 1.11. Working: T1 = 10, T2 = 9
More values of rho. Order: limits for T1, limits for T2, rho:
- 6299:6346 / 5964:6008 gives 1.00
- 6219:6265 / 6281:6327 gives 1.10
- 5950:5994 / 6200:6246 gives 0.90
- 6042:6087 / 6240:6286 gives 1.00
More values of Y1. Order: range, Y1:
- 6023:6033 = 6030.50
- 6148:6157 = 6148.28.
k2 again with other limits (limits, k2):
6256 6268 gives 6262.58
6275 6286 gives 6284.25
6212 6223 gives 6213.74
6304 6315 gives 6314.71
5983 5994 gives 5990.37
